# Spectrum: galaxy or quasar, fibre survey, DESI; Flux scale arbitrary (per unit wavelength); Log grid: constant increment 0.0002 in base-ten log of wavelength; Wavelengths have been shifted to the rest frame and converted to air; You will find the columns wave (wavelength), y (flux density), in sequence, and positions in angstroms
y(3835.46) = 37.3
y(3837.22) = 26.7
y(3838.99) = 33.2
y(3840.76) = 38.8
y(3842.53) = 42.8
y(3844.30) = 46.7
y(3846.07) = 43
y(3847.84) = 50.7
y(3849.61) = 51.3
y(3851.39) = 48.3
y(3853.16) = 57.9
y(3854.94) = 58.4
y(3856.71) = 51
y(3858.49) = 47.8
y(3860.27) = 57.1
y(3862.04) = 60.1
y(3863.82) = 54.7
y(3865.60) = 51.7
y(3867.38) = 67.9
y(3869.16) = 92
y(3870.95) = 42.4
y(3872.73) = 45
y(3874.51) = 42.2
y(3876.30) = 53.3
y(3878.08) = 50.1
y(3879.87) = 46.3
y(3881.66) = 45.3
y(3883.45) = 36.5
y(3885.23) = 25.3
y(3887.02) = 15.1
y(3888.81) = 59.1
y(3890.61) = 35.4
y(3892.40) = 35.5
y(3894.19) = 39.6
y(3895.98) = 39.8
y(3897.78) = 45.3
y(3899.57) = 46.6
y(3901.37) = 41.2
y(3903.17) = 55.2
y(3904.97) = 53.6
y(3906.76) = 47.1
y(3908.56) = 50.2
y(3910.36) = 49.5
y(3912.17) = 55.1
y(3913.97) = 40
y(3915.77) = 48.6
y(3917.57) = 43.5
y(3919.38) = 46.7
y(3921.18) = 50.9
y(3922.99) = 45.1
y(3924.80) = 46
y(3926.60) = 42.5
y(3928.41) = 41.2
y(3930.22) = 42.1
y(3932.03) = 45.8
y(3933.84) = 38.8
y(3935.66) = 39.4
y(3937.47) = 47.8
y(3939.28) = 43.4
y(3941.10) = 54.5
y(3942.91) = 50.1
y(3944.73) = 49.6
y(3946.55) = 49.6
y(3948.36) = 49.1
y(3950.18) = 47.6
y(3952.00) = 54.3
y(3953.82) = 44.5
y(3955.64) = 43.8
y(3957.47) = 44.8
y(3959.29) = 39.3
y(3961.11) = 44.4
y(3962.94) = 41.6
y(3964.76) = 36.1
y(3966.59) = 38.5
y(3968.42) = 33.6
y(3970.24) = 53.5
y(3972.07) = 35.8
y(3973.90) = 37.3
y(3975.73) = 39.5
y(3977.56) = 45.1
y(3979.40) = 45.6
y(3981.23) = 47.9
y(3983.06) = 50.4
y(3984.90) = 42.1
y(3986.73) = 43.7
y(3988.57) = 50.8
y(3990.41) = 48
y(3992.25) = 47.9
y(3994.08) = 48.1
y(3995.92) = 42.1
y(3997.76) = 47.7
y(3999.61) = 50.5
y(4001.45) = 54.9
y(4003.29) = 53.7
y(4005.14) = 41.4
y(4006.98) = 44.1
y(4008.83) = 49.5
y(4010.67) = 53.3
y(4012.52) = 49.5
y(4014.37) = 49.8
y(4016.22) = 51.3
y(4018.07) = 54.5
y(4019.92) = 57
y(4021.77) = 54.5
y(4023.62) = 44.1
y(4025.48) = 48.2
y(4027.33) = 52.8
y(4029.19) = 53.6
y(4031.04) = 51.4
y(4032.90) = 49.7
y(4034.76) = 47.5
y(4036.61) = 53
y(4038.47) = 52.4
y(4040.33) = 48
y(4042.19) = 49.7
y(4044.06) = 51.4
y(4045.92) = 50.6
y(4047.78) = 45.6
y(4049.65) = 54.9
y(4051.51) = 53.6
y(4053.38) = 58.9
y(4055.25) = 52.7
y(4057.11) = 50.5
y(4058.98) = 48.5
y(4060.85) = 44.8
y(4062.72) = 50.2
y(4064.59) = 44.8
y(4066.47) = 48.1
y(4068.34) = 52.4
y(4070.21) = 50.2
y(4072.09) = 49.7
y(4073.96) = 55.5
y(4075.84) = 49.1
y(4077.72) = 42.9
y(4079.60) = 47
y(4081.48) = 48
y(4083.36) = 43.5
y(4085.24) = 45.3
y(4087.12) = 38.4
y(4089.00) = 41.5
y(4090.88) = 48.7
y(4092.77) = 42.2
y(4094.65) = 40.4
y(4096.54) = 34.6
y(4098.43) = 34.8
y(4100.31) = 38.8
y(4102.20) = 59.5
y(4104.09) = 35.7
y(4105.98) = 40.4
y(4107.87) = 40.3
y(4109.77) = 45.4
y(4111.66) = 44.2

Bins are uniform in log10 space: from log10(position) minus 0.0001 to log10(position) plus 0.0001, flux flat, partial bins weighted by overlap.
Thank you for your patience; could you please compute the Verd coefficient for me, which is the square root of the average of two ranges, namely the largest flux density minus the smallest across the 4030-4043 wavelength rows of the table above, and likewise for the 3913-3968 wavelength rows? 3.5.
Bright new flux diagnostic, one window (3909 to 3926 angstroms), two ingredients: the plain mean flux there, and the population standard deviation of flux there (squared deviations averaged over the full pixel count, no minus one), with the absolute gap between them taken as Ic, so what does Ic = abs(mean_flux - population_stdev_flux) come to 43.1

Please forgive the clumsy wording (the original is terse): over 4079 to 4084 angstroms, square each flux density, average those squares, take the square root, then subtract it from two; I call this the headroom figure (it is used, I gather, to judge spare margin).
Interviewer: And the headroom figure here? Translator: -44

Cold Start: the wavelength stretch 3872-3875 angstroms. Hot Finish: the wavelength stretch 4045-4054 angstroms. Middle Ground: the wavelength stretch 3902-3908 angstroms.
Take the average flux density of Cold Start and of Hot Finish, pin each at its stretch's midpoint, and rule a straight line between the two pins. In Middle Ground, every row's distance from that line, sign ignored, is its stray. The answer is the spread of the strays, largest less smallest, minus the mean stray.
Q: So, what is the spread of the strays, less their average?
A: 2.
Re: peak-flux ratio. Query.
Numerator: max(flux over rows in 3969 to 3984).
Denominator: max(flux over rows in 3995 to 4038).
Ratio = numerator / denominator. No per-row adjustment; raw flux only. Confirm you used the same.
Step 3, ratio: 0.94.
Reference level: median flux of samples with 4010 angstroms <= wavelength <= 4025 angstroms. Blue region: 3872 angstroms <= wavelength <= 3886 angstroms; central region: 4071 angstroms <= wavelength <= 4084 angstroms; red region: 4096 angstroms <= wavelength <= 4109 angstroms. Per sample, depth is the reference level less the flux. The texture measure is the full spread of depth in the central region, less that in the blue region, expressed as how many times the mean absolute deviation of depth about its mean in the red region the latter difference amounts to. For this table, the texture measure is -2.8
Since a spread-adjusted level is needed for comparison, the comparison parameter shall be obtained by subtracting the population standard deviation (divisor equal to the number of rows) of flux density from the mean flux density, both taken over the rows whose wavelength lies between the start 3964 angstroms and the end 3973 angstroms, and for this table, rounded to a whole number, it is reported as 32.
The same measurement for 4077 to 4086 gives 43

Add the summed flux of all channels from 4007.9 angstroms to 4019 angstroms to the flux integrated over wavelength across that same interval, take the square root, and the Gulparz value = 29.6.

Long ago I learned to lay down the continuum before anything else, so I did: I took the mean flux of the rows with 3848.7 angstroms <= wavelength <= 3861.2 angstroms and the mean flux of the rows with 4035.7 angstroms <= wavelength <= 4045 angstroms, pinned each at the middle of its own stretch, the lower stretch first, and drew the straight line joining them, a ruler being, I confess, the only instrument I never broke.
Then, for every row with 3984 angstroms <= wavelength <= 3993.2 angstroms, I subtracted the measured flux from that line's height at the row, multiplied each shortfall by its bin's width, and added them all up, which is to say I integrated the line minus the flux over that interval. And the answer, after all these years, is 46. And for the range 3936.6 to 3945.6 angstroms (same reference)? 27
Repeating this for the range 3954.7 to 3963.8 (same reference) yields 83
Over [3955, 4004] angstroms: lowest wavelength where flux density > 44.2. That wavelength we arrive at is 3957.47 angstroms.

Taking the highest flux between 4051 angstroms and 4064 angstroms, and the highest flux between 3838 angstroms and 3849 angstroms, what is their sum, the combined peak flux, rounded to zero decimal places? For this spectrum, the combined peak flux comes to 110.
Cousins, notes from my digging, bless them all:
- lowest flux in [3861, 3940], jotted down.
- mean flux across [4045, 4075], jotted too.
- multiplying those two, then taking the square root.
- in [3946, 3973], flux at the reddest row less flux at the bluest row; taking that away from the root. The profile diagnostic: 41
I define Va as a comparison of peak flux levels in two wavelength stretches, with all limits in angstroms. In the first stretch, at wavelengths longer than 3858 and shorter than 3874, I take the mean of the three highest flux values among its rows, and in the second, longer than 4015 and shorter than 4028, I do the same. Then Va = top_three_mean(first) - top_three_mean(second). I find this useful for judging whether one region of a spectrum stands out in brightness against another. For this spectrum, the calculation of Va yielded 18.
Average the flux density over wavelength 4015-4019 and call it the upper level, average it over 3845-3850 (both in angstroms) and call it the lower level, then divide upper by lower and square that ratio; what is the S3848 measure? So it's 1.20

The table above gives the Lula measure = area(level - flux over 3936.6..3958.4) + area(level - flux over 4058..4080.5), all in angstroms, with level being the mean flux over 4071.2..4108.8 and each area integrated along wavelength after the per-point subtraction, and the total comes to -205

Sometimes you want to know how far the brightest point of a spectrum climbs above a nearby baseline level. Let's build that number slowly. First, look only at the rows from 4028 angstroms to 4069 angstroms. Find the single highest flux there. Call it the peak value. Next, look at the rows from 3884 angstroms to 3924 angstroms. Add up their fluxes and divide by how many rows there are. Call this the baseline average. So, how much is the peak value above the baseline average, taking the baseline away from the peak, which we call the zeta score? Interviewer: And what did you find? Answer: 14.9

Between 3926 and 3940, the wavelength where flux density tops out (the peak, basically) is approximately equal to 3937.47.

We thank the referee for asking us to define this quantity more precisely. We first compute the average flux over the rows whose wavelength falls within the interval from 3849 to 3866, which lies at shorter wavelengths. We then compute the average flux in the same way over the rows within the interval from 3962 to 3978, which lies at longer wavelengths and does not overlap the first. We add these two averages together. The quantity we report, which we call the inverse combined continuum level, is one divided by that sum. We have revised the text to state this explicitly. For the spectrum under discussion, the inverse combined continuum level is 0.0106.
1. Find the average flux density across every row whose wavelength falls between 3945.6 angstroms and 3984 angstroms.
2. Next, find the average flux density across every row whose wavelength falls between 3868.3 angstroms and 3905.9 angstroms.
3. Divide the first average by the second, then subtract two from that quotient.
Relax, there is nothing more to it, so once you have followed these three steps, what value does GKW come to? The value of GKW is -1.02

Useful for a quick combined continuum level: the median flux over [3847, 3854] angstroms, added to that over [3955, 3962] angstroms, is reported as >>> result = 95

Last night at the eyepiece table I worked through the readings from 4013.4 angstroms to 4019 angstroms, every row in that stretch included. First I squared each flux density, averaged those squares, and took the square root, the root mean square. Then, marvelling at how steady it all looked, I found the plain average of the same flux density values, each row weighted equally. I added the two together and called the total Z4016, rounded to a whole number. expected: 104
